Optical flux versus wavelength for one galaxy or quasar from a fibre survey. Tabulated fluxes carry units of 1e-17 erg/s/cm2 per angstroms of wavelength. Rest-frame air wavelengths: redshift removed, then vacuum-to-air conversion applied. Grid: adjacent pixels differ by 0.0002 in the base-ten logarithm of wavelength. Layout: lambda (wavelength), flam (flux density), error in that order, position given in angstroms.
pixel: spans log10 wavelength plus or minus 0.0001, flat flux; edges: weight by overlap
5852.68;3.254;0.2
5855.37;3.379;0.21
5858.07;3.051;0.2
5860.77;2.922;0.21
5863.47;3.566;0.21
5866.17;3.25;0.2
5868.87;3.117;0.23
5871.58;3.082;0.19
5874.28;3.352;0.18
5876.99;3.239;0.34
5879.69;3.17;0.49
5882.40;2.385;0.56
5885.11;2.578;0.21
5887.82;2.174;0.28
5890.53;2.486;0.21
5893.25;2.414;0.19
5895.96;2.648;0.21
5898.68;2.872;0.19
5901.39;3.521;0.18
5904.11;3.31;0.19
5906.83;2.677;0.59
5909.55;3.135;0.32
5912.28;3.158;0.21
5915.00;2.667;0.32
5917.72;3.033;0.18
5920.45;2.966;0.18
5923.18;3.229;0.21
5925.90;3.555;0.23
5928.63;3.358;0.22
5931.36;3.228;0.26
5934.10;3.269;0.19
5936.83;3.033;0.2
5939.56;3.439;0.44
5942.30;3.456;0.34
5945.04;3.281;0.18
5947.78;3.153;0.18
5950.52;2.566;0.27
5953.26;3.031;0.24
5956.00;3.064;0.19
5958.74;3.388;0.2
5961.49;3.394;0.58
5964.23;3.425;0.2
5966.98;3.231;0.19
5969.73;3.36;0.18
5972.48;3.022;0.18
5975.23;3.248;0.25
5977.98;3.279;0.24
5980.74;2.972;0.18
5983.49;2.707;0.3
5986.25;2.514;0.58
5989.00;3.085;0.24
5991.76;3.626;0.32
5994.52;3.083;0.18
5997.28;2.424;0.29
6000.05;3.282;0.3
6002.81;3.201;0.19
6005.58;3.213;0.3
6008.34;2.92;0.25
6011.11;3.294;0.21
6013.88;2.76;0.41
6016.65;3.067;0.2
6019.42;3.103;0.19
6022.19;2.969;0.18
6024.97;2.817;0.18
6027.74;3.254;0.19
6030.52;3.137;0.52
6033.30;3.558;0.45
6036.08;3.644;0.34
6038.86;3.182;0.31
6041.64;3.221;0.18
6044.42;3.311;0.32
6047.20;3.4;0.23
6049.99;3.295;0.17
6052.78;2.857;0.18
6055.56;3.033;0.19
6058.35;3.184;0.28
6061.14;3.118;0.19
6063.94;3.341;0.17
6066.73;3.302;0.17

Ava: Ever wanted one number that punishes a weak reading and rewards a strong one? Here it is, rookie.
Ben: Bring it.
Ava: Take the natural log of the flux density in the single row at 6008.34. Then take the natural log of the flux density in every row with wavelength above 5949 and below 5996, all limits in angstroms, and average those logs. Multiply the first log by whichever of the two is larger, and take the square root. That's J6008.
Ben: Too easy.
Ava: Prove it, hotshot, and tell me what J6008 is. 1.101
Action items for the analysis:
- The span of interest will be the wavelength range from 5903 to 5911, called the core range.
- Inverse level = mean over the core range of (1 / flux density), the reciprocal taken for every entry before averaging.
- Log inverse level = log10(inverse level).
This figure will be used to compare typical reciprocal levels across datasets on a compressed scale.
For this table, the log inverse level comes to -0.479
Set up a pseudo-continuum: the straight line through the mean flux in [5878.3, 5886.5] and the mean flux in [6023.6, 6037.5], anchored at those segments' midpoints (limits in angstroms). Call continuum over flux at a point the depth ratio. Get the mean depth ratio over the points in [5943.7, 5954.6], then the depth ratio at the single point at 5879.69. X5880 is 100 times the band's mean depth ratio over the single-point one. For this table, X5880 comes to 117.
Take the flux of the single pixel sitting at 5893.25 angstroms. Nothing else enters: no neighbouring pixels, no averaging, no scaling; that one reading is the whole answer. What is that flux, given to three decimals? 2.414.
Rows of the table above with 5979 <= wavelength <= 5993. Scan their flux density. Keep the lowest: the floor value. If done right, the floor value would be 2.514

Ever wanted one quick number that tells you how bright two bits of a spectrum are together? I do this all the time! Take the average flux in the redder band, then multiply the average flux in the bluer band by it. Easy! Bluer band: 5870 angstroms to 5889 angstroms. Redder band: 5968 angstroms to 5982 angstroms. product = 9.1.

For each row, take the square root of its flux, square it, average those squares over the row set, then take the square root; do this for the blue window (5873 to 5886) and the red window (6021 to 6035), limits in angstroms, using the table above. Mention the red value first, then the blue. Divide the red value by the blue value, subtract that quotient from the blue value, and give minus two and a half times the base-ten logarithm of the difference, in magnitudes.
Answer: 0.42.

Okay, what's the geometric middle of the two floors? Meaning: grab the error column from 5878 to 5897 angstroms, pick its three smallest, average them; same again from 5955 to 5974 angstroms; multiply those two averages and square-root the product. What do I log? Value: 0.193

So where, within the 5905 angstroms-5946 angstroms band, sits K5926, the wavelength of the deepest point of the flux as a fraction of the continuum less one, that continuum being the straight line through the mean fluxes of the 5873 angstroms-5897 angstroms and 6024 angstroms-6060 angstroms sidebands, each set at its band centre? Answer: 5915.00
